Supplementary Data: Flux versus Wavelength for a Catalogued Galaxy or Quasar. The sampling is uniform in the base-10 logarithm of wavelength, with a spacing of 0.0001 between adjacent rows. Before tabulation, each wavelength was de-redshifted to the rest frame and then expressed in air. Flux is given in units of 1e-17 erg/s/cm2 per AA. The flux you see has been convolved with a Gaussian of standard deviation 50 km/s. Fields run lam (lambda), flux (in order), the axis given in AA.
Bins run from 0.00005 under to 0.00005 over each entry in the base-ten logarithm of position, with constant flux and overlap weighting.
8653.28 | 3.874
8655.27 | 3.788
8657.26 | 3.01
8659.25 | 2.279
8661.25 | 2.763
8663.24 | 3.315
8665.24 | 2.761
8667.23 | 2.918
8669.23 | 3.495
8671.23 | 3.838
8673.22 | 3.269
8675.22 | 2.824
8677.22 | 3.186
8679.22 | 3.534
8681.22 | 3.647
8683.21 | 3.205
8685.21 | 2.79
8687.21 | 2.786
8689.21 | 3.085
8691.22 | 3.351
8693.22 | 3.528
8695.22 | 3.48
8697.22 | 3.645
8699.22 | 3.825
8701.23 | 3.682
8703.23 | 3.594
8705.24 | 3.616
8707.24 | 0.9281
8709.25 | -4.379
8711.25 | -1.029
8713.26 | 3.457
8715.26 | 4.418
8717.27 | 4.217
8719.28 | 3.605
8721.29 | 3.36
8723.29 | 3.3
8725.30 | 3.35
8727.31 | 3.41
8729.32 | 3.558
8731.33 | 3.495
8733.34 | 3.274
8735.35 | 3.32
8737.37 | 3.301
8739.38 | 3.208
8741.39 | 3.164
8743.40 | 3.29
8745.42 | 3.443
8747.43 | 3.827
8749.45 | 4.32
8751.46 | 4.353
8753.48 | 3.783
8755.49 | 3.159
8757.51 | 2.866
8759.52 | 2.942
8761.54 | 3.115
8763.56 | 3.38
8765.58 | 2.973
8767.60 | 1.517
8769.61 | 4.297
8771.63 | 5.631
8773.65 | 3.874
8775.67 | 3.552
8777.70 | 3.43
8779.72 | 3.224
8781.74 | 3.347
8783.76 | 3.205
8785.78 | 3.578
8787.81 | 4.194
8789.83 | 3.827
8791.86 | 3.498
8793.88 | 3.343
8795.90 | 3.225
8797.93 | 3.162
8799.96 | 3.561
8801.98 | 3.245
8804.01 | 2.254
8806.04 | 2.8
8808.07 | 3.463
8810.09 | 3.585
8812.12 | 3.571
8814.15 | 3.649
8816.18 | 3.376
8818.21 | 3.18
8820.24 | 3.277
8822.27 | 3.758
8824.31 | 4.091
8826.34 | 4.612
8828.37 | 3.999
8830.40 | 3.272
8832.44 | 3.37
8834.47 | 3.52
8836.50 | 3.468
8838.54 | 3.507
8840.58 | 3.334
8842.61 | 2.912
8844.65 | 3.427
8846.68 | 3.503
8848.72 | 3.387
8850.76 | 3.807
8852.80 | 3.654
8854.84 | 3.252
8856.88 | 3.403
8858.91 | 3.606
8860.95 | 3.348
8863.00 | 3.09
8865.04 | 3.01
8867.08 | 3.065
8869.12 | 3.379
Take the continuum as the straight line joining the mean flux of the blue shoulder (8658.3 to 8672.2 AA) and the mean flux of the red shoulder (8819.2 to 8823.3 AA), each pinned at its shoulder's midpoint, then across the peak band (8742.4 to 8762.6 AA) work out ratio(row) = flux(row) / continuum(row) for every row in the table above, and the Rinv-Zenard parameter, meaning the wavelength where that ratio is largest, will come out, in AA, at 8751.46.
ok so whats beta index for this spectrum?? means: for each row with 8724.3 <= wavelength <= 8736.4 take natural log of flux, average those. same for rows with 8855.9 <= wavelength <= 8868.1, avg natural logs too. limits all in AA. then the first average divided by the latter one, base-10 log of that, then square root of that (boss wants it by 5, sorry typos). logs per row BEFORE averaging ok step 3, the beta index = 0.13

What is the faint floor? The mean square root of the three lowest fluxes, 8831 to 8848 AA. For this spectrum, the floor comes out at 1.79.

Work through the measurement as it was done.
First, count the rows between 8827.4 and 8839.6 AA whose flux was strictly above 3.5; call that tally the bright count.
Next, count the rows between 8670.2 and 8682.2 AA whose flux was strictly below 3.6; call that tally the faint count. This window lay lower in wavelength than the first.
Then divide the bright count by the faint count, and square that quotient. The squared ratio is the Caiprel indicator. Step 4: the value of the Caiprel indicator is 0.56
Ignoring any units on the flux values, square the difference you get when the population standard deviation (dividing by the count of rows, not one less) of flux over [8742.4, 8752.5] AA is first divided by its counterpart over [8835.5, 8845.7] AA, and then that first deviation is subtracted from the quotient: 2.50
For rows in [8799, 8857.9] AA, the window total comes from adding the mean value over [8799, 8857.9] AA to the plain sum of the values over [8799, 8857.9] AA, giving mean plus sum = 104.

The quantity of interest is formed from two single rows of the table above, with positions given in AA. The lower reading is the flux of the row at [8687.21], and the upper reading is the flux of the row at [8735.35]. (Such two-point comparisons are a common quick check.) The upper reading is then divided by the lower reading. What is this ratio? 1.19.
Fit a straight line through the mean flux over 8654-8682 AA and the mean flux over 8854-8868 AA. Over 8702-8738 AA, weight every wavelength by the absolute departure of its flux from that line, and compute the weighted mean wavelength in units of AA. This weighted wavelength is 8711.8 AA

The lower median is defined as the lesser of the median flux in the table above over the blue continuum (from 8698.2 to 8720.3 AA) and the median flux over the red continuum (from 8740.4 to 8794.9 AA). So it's 3.43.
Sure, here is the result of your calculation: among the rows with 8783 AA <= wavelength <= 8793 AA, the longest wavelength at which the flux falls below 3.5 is 8791.86 AA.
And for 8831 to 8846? 8844.65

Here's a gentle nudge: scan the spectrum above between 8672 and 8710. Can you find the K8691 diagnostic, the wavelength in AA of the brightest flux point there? 8699.22 AA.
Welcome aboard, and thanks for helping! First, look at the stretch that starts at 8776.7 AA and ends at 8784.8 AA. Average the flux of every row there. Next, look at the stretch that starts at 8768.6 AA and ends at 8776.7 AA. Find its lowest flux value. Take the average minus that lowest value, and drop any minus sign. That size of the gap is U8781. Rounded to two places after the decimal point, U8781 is 0.25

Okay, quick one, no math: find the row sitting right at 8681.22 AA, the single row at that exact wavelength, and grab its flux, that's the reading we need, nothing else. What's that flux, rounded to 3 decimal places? 3.647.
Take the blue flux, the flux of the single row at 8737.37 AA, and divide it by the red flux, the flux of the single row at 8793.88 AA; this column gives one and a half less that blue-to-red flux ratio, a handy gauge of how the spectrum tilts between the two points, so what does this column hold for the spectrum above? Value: 0.513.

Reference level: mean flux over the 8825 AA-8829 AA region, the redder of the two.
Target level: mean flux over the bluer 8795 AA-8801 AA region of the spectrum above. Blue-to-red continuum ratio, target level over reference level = 0.77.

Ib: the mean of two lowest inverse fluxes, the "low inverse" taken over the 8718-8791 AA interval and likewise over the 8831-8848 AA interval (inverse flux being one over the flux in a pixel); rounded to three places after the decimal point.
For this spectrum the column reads 0.231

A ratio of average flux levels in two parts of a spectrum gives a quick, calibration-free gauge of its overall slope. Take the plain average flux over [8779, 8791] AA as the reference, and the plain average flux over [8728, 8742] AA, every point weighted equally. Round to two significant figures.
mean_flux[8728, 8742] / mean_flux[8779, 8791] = 0.94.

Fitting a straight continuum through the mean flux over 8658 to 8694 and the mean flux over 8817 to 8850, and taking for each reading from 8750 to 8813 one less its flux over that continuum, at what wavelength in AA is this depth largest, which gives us 8767.60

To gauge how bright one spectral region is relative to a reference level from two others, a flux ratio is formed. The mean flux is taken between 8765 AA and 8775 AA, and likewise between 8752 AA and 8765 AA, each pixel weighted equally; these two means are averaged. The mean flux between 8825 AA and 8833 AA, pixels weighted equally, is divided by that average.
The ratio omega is 1.11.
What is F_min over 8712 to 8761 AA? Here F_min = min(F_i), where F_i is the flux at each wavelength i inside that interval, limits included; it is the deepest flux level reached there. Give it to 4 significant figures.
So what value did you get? 2.866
